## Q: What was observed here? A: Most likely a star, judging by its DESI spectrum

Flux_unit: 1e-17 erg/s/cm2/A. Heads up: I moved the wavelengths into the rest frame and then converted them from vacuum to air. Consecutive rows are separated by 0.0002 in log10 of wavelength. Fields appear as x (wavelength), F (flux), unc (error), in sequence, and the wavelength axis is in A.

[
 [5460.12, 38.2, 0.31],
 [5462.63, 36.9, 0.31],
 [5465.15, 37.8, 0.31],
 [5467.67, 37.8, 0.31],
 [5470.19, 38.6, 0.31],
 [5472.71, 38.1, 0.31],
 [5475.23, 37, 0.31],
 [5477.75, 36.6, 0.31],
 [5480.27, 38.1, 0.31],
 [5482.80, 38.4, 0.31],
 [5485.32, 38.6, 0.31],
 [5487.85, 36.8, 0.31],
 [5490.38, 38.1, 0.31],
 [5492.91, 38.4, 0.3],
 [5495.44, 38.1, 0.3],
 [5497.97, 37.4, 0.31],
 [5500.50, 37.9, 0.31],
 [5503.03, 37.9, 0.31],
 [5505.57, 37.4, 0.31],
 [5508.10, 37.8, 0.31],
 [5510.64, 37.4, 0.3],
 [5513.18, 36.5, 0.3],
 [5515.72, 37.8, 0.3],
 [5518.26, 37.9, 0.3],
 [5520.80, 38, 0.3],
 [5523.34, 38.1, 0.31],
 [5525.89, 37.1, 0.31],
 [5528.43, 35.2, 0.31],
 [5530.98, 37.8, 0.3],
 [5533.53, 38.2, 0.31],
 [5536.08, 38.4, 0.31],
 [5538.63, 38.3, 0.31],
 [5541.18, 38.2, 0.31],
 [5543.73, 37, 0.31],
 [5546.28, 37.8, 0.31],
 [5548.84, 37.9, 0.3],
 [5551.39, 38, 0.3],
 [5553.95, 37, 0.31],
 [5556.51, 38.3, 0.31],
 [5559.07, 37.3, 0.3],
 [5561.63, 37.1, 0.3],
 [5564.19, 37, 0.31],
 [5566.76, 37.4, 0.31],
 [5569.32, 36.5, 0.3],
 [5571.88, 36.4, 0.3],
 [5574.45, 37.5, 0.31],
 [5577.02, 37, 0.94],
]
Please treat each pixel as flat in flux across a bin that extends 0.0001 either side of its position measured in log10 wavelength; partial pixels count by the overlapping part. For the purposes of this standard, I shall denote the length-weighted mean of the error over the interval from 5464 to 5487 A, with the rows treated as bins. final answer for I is 0.310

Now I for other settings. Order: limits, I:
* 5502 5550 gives 0.306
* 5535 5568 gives 0.307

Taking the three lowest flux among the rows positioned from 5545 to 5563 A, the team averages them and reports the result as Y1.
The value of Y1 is 37.1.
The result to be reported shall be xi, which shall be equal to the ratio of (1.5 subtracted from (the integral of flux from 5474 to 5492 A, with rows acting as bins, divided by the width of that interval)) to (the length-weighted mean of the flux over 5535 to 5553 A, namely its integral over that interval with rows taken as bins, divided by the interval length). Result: 0.954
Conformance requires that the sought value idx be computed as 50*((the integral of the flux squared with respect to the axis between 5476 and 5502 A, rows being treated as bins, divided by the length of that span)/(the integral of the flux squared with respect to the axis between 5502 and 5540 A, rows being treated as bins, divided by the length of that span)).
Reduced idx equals 50.6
